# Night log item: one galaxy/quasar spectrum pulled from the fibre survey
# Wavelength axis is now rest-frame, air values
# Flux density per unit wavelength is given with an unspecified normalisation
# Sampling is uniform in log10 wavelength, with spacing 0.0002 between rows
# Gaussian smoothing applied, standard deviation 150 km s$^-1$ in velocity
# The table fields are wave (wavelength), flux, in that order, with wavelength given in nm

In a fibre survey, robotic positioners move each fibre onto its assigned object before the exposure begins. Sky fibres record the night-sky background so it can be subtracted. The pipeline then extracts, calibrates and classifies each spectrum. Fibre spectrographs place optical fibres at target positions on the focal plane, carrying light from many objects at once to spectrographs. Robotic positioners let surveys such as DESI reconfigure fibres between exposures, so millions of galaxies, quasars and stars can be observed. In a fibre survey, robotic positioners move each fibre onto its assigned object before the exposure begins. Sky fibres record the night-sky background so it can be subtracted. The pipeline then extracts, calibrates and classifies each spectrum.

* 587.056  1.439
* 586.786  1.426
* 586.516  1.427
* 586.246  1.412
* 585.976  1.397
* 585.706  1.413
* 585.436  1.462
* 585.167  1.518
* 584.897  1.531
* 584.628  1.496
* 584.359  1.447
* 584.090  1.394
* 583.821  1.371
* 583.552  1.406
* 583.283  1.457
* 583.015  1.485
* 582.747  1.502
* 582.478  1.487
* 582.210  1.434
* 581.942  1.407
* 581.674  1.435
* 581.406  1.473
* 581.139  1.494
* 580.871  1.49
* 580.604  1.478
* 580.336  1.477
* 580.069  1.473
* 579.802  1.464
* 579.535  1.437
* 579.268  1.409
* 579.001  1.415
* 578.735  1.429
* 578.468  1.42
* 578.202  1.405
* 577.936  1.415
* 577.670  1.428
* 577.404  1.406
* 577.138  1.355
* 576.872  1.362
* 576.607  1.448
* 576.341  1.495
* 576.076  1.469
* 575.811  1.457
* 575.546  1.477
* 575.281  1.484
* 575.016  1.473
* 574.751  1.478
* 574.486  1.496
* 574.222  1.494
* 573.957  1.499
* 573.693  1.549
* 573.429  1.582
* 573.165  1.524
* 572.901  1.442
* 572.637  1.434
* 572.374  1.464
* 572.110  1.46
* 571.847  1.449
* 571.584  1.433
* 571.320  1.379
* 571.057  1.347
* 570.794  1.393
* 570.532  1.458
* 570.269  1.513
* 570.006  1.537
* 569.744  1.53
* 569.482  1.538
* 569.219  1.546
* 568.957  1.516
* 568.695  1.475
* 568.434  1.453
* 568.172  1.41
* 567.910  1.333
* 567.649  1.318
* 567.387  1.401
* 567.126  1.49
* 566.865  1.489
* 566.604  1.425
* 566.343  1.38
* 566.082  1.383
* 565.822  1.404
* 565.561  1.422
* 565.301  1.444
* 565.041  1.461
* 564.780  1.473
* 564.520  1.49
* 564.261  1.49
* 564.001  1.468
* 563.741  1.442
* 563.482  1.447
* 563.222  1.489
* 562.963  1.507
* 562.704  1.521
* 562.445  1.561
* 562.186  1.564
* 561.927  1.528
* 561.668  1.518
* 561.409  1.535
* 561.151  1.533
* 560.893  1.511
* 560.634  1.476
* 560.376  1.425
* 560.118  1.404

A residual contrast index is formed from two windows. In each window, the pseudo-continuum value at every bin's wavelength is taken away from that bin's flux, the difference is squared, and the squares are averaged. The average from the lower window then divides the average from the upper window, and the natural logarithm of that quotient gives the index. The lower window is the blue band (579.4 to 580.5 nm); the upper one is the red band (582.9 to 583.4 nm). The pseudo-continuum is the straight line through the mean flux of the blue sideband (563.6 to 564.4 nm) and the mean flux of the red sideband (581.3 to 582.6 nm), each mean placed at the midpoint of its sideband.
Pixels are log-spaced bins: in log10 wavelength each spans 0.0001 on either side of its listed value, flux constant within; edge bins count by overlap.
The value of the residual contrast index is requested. 0.6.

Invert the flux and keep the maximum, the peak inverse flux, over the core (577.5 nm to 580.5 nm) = 0.71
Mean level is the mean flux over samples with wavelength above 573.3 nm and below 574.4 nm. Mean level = 1.53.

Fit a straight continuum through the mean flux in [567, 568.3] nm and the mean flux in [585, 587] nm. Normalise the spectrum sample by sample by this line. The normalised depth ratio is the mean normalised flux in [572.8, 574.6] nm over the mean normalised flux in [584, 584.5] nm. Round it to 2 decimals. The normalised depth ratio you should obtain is 1.08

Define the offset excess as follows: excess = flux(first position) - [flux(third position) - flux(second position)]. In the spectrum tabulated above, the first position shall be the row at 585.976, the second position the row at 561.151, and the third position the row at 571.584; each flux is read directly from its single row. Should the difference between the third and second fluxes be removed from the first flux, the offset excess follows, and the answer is 1.50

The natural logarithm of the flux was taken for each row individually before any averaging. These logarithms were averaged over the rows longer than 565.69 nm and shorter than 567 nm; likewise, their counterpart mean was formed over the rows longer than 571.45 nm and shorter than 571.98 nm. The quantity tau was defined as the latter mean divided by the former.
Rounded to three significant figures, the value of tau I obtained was 1.05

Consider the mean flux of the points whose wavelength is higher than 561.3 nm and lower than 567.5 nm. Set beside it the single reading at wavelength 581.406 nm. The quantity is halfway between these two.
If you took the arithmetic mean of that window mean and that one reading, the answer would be 1.47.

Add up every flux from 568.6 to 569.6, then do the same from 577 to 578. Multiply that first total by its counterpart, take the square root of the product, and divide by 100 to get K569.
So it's 0.0583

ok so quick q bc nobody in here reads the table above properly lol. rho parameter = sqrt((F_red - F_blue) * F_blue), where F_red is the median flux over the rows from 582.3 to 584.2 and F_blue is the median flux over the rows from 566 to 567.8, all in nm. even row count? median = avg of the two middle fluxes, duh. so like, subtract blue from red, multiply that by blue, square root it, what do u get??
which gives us 0.28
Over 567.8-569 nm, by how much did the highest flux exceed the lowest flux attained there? 0.18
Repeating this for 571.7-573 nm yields 0.03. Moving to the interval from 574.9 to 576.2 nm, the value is 0.03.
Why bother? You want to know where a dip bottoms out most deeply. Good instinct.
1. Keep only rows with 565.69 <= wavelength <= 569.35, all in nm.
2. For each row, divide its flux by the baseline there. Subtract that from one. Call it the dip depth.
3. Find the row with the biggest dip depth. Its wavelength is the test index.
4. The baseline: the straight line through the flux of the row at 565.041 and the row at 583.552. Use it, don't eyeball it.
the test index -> 567.649 nm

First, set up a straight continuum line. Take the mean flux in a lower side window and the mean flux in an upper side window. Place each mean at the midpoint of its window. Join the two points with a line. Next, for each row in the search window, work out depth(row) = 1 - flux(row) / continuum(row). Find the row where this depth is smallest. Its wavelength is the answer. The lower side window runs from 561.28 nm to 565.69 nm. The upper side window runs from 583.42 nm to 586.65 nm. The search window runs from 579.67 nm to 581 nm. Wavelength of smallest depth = 580.871 nm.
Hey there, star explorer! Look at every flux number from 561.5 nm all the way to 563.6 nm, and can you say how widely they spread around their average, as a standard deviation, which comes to 0.04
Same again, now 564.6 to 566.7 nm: 0.03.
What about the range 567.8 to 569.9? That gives 0.07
